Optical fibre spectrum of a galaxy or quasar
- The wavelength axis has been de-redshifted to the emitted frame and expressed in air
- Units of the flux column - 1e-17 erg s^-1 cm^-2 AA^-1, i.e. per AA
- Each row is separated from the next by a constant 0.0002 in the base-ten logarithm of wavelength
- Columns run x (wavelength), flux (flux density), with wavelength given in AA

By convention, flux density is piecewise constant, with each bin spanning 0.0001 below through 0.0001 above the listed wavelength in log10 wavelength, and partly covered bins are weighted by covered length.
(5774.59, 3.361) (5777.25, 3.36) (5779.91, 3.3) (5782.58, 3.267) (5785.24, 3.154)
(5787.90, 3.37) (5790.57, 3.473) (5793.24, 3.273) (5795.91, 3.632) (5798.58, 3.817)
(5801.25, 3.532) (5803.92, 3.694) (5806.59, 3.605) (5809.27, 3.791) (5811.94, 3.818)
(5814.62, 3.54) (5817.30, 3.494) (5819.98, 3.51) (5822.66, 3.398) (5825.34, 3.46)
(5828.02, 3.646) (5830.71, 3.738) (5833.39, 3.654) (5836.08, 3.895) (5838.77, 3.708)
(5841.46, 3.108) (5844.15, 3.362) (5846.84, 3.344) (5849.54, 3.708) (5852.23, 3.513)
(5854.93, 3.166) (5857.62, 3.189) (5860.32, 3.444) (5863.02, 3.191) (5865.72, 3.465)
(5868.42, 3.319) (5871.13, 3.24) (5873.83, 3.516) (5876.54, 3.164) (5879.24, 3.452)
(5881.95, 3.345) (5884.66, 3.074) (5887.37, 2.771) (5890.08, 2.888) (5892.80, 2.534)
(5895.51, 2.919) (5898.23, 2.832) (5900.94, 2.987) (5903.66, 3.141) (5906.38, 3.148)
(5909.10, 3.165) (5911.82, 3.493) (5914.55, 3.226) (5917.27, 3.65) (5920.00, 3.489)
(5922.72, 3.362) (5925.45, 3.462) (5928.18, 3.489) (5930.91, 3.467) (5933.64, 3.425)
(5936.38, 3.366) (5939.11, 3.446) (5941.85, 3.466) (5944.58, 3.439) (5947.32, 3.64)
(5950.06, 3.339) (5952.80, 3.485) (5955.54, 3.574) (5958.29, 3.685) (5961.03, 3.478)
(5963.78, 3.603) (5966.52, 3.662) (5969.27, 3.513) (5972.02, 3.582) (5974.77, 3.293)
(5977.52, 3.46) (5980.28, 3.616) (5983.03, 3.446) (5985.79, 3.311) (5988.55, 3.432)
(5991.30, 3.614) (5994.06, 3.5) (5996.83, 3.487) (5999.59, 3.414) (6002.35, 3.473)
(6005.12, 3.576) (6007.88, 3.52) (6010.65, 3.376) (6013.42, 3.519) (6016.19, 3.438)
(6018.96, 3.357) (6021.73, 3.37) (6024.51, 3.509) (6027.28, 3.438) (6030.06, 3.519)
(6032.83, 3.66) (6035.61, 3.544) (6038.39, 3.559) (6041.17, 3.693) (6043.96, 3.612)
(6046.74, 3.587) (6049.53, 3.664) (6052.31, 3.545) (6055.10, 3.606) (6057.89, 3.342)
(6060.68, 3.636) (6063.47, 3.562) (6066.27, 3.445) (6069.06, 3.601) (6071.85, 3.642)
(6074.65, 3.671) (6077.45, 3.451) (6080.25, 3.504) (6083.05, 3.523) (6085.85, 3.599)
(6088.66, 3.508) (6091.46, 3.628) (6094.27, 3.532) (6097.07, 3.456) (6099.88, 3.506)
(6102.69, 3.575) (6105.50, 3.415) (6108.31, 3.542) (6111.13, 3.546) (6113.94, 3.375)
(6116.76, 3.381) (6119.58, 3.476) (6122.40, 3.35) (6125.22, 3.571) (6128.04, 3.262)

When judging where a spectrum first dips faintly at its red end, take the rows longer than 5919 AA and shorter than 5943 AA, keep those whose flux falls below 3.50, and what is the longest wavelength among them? 5941.85 AA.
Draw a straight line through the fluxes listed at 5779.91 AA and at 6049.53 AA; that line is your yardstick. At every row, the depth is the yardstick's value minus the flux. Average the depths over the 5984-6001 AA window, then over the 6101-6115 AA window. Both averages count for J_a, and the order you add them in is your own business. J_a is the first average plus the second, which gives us 0.38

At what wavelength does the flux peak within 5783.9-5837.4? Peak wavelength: 5836.08 AA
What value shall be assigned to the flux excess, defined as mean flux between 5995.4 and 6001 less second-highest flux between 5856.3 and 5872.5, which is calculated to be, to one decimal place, 0.0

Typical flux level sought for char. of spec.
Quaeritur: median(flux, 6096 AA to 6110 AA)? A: 3.51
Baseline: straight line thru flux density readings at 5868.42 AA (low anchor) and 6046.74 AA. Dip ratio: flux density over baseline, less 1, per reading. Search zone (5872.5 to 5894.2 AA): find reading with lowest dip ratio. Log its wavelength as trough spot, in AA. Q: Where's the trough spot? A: 5892.80 AA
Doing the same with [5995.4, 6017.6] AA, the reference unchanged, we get 6010.65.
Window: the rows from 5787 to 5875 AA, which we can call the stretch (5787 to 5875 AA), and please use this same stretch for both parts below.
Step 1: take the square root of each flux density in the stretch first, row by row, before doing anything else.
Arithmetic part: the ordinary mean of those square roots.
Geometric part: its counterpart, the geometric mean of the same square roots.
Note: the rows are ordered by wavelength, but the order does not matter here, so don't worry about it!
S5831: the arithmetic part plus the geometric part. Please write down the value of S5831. 3.74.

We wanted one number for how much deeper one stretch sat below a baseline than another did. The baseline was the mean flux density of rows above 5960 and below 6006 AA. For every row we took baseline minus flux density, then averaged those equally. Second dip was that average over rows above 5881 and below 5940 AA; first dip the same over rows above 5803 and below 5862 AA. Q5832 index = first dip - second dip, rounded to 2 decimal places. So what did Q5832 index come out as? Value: -0.32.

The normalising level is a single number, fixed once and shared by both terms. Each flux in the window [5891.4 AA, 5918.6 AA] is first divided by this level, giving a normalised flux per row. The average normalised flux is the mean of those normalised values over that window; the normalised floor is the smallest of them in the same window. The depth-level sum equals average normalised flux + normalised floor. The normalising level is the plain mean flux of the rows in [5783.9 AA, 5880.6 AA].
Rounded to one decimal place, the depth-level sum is 1.6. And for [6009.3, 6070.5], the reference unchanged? 2.0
